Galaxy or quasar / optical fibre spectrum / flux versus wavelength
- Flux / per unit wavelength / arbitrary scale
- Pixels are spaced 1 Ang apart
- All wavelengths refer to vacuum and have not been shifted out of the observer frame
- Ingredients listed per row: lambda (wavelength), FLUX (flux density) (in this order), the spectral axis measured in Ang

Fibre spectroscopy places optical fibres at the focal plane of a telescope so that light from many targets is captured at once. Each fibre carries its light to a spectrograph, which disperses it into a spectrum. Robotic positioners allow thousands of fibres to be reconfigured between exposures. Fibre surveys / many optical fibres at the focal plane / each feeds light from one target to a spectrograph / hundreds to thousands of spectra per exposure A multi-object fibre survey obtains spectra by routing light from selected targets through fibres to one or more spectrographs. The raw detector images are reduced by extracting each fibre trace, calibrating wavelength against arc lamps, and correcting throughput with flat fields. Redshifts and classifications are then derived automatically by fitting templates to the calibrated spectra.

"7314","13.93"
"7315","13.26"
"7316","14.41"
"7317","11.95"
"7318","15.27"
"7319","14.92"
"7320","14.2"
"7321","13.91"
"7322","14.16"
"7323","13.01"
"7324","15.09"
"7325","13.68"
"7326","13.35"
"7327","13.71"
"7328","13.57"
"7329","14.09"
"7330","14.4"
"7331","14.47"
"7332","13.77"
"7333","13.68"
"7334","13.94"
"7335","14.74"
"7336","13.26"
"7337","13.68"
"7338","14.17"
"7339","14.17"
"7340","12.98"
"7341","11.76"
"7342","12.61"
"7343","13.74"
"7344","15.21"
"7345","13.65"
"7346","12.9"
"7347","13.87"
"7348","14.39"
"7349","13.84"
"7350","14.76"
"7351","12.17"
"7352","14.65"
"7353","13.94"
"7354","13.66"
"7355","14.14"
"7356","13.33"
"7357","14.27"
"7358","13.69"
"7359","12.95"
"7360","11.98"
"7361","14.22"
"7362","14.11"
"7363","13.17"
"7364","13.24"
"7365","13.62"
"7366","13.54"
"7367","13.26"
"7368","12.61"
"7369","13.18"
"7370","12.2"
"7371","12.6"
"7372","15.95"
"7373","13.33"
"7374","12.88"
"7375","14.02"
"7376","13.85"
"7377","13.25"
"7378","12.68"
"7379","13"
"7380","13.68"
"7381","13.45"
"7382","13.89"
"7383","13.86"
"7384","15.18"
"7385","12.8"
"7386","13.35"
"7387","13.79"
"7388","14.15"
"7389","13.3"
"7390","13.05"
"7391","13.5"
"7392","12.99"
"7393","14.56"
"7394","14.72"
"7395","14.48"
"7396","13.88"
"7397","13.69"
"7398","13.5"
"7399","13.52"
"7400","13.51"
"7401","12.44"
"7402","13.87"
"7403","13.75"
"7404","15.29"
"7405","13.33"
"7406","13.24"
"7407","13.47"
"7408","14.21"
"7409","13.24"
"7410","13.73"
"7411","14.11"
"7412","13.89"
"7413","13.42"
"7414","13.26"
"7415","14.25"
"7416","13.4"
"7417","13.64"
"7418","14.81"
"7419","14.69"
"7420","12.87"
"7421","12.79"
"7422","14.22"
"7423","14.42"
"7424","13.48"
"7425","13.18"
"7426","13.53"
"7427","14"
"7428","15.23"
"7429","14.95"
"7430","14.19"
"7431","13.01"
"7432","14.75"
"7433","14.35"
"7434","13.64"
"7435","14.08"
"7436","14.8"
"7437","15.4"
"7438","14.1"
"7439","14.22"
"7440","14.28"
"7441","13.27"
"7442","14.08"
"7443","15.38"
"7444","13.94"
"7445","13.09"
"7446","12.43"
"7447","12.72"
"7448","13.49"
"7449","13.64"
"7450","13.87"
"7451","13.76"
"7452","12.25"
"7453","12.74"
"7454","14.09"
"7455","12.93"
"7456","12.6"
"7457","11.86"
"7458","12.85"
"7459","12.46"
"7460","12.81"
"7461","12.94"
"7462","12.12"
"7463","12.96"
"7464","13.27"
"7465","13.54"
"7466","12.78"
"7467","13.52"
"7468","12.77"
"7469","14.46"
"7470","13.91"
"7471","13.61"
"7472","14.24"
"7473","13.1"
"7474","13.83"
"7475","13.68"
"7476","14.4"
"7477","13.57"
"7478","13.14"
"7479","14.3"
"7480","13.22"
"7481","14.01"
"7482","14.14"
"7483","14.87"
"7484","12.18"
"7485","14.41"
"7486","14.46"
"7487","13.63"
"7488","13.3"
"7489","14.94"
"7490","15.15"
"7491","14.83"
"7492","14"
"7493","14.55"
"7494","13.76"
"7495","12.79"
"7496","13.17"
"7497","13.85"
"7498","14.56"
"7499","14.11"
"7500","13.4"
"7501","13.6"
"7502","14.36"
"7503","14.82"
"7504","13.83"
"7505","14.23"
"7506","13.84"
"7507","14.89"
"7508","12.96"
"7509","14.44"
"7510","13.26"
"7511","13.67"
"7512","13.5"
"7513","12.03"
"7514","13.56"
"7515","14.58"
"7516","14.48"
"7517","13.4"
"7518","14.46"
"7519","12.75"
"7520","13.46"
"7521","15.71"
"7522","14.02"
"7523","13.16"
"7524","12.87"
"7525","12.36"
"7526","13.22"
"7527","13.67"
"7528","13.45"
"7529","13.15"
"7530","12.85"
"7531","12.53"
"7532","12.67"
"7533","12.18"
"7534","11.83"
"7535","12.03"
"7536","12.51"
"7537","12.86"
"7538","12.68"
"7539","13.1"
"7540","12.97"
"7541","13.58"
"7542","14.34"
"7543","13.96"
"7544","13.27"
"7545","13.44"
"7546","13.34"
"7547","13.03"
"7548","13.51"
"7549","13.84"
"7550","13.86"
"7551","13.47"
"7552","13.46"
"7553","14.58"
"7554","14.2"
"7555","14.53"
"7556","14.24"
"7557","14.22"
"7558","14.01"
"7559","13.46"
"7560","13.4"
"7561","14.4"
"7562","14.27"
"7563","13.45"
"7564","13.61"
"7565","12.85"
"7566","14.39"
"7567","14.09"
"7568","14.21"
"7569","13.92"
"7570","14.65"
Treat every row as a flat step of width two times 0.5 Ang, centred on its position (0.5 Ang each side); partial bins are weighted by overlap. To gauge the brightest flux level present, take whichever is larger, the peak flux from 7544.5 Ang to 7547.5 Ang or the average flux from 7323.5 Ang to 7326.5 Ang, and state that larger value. 14.0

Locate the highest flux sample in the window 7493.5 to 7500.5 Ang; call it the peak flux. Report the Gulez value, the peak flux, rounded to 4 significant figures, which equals 14.56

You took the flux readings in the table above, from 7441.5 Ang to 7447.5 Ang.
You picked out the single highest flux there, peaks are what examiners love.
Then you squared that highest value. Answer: 237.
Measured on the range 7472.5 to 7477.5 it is 207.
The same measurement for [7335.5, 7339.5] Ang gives 201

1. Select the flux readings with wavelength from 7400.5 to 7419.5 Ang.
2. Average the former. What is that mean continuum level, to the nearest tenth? 13.8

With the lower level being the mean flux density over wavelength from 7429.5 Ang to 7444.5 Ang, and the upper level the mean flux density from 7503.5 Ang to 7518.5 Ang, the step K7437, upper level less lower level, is -0.42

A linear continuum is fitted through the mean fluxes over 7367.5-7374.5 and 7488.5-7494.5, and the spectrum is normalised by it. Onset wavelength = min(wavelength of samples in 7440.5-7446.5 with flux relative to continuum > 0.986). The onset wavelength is 7442 Ang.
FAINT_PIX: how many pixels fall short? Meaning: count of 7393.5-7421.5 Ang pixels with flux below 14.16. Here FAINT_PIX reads 21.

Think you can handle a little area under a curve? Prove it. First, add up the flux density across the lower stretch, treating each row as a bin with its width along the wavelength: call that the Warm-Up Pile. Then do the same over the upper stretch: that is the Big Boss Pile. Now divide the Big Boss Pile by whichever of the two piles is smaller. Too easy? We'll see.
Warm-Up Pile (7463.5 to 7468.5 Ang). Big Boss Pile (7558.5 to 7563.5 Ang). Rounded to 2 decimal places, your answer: 1.05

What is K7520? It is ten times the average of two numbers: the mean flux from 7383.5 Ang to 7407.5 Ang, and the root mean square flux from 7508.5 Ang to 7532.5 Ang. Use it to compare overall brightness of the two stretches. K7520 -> 136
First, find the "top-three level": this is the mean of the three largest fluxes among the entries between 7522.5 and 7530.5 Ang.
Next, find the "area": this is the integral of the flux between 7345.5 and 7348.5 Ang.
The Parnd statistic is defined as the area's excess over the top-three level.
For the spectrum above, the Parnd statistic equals 28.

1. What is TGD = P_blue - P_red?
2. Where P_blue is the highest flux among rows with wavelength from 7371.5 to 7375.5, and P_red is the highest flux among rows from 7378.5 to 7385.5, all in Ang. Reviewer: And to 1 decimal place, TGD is 0.8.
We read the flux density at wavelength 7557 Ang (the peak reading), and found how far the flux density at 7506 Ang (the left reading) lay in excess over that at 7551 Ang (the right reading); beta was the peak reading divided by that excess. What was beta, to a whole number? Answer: 38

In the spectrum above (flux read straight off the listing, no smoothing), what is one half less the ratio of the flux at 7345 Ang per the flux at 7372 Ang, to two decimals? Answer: -0.36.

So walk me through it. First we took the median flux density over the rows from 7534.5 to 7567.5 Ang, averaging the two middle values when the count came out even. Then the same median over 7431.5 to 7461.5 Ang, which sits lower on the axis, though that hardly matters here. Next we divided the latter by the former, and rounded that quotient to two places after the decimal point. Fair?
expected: 1.01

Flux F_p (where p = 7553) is 14.58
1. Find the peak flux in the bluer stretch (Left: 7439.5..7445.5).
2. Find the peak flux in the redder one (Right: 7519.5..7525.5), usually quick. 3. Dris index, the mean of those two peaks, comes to 15.5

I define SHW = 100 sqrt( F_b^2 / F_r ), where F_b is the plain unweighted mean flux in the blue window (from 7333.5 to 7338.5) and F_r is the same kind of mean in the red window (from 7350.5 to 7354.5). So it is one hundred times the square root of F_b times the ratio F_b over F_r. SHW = 378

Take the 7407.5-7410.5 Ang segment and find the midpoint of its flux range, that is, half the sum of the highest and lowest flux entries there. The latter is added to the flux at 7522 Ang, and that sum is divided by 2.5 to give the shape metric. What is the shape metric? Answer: 11.1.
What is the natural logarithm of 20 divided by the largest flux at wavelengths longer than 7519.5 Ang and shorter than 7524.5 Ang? 0.241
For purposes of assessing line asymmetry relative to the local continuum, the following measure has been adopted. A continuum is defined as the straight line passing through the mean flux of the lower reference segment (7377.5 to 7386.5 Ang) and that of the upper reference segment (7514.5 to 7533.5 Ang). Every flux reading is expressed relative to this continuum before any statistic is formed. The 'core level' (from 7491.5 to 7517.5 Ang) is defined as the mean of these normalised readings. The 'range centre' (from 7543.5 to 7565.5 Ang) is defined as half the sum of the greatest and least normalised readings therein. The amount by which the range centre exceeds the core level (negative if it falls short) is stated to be -0.01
